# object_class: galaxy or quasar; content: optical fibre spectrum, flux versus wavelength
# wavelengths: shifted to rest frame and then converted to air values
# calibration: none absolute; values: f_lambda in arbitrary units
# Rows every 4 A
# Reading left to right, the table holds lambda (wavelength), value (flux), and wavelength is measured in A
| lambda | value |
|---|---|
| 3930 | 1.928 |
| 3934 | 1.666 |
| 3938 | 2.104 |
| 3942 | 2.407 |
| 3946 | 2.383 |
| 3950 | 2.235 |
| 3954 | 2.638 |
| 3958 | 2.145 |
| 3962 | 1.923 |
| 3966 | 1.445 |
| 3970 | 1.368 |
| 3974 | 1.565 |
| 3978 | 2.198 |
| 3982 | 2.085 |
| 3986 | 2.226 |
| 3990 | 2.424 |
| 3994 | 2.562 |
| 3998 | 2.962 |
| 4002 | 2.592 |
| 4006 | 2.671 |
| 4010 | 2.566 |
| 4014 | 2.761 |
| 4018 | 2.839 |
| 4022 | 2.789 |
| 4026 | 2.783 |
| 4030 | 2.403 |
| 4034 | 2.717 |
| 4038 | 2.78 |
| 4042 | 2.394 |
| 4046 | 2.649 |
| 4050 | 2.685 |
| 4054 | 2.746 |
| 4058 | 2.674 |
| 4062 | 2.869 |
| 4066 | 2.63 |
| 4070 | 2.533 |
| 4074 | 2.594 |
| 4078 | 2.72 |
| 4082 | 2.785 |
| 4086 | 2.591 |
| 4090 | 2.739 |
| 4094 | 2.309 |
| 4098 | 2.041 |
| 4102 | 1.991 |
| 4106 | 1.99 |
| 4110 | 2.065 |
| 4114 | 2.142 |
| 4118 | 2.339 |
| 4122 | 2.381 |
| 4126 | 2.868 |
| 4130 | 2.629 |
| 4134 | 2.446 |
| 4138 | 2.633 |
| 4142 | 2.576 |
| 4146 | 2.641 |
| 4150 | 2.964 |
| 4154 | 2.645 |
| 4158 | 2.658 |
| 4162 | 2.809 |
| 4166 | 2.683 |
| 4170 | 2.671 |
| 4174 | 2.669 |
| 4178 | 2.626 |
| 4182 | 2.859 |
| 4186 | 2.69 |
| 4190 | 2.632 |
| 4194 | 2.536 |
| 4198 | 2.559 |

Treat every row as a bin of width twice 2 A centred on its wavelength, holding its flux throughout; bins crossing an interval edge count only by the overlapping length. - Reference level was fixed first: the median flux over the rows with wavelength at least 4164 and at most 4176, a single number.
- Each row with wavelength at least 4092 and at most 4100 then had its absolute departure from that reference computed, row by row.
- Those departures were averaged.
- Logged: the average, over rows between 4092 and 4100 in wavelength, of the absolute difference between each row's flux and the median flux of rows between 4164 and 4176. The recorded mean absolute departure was 0.50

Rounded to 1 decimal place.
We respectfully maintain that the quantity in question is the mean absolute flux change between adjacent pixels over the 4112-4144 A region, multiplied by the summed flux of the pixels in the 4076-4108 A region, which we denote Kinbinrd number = 3.8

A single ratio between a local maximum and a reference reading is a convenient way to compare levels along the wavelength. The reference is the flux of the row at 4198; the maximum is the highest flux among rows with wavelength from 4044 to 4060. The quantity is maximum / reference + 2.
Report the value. 3.07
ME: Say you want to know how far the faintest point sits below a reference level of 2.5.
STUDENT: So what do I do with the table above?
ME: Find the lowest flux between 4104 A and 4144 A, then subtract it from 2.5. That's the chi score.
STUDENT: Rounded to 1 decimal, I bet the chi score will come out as 0.5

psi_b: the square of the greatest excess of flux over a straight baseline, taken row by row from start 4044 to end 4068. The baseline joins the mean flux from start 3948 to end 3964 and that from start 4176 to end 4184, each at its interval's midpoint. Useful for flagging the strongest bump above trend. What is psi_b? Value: 0.16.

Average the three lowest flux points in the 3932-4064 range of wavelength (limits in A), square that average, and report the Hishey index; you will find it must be 2.1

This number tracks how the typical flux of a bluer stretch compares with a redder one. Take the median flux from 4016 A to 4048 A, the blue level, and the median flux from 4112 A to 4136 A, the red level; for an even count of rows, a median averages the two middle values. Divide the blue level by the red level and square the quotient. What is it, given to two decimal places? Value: 1.30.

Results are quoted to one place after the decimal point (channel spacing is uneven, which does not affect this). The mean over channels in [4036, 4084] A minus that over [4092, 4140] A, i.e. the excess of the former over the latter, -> 0.4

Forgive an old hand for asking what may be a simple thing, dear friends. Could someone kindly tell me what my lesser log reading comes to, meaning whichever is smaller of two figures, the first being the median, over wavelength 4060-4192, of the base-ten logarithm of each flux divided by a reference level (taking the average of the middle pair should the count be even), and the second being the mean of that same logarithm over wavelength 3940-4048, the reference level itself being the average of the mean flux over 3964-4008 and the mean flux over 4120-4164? -0.014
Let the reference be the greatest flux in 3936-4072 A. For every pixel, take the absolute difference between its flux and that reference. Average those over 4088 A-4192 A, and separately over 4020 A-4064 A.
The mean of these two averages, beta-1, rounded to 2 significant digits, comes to 0.36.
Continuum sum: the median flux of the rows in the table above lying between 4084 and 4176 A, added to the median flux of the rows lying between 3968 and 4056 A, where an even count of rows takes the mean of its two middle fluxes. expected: 5.25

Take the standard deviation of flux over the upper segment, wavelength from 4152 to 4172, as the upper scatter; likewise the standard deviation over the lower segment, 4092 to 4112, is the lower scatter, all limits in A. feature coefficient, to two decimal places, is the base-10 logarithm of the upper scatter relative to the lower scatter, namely -0.30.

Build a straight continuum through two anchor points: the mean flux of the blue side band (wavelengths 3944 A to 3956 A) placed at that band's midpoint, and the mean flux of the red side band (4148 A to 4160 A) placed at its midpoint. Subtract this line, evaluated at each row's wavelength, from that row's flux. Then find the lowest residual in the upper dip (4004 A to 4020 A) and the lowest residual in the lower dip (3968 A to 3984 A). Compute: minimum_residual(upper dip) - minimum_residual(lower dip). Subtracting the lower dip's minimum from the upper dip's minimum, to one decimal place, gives 1.1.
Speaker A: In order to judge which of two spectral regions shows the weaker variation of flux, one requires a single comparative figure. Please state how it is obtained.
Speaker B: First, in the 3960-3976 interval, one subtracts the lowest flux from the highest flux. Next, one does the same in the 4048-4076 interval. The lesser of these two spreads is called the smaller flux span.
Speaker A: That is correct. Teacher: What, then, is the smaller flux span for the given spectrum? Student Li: 0.34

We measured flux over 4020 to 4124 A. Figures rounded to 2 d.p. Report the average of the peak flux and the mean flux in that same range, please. 2.69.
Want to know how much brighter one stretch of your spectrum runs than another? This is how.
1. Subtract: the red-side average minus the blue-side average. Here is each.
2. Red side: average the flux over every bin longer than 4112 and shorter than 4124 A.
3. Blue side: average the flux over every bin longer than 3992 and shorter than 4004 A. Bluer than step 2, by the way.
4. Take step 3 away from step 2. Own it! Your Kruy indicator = -0.42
